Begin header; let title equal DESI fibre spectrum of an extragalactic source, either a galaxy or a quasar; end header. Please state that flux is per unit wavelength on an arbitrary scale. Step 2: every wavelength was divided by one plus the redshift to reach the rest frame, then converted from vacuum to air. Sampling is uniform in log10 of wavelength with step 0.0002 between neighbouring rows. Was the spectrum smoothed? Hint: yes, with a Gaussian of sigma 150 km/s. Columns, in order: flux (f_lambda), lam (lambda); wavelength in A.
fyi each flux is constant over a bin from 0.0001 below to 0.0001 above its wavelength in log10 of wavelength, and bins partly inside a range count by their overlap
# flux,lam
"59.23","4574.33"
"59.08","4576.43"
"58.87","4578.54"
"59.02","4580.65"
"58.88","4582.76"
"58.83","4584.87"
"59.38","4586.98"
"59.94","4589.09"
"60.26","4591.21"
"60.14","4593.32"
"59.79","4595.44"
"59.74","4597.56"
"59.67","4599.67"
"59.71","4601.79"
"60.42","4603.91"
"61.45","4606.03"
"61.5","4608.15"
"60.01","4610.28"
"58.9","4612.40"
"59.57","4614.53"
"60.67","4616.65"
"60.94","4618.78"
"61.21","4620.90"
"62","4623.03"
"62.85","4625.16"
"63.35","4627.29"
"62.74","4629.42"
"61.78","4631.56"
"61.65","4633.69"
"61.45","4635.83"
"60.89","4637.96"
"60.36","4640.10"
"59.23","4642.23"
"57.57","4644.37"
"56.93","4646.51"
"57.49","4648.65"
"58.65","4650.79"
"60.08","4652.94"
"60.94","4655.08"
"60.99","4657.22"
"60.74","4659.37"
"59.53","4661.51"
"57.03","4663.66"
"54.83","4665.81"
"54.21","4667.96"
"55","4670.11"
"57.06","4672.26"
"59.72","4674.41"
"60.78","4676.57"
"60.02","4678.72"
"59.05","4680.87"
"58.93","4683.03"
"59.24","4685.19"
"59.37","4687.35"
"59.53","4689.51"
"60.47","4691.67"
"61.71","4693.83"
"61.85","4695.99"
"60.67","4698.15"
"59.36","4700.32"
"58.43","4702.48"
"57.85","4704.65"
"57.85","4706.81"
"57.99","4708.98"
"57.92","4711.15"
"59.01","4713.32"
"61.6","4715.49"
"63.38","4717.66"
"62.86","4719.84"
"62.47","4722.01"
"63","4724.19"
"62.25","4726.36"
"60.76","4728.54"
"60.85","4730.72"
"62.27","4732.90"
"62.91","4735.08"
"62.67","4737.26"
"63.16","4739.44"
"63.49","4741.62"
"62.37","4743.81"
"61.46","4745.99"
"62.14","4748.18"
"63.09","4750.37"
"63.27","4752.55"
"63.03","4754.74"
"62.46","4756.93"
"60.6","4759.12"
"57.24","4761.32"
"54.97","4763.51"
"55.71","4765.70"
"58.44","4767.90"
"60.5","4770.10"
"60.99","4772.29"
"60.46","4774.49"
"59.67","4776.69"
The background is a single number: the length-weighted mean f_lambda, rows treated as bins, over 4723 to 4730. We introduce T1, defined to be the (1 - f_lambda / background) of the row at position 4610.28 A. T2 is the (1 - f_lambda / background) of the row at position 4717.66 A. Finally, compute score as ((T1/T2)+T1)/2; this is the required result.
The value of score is -0.6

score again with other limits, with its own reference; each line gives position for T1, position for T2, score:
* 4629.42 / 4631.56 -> -3.0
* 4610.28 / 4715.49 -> 3.0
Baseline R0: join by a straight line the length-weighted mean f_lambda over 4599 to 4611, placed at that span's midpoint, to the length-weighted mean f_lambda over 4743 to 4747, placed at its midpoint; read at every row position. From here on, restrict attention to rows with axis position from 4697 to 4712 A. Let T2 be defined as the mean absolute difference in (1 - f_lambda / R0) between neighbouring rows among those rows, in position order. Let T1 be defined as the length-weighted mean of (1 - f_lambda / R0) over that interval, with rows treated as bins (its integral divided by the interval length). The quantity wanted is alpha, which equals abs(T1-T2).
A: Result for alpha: 0.039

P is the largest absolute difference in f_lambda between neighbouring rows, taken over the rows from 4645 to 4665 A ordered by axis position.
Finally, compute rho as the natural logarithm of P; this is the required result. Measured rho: 0.92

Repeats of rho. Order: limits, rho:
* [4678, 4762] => 1.21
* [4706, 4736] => 0.95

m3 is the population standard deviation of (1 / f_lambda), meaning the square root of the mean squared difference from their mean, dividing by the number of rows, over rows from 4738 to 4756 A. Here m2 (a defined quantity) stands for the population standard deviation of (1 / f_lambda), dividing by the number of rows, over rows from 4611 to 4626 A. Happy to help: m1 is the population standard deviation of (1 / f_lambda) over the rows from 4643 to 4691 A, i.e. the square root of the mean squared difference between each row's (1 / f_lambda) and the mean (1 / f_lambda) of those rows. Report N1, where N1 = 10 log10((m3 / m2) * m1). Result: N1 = -35.4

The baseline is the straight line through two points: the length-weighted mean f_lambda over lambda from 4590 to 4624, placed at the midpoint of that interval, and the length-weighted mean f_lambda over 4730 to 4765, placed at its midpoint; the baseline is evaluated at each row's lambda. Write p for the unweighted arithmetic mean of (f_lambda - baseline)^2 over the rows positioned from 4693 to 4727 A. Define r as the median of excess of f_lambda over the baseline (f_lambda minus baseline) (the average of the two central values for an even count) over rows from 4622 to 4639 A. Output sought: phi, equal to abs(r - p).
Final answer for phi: 3.2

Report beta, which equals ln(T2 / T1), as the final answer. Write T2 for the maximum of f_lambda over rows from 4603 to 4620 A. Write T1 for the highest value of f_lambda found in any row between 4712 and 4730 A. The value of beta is -0.03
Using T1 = 63.38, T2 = 61.5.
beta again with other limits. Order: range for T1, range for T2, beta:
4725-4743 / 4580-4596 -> -0.05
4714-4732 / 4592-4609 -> -0.03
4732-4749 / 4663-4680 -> -0.04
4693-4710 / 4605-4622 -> -0.01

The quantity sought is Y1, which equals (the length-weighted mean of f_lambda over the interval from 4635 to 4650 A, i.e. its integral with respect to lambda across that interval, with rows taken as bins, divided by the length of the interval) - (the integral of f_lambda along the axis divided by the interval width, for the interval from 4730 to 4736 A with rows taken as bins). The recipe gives -2.9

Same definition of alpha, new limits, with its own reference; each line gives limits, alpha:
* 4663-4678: 0.042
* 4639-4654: 0.020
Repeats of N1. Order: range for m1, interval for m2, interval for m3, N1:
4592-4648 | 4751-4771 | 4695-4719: -36.1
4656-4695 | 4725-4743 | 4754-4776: -27.0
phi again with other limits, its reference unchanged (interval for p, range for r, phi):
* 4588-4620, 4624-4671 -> 1.0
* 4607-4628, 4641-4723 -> 3.8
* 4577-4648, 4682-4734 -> 2.6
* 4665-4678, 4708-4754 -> 21.2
